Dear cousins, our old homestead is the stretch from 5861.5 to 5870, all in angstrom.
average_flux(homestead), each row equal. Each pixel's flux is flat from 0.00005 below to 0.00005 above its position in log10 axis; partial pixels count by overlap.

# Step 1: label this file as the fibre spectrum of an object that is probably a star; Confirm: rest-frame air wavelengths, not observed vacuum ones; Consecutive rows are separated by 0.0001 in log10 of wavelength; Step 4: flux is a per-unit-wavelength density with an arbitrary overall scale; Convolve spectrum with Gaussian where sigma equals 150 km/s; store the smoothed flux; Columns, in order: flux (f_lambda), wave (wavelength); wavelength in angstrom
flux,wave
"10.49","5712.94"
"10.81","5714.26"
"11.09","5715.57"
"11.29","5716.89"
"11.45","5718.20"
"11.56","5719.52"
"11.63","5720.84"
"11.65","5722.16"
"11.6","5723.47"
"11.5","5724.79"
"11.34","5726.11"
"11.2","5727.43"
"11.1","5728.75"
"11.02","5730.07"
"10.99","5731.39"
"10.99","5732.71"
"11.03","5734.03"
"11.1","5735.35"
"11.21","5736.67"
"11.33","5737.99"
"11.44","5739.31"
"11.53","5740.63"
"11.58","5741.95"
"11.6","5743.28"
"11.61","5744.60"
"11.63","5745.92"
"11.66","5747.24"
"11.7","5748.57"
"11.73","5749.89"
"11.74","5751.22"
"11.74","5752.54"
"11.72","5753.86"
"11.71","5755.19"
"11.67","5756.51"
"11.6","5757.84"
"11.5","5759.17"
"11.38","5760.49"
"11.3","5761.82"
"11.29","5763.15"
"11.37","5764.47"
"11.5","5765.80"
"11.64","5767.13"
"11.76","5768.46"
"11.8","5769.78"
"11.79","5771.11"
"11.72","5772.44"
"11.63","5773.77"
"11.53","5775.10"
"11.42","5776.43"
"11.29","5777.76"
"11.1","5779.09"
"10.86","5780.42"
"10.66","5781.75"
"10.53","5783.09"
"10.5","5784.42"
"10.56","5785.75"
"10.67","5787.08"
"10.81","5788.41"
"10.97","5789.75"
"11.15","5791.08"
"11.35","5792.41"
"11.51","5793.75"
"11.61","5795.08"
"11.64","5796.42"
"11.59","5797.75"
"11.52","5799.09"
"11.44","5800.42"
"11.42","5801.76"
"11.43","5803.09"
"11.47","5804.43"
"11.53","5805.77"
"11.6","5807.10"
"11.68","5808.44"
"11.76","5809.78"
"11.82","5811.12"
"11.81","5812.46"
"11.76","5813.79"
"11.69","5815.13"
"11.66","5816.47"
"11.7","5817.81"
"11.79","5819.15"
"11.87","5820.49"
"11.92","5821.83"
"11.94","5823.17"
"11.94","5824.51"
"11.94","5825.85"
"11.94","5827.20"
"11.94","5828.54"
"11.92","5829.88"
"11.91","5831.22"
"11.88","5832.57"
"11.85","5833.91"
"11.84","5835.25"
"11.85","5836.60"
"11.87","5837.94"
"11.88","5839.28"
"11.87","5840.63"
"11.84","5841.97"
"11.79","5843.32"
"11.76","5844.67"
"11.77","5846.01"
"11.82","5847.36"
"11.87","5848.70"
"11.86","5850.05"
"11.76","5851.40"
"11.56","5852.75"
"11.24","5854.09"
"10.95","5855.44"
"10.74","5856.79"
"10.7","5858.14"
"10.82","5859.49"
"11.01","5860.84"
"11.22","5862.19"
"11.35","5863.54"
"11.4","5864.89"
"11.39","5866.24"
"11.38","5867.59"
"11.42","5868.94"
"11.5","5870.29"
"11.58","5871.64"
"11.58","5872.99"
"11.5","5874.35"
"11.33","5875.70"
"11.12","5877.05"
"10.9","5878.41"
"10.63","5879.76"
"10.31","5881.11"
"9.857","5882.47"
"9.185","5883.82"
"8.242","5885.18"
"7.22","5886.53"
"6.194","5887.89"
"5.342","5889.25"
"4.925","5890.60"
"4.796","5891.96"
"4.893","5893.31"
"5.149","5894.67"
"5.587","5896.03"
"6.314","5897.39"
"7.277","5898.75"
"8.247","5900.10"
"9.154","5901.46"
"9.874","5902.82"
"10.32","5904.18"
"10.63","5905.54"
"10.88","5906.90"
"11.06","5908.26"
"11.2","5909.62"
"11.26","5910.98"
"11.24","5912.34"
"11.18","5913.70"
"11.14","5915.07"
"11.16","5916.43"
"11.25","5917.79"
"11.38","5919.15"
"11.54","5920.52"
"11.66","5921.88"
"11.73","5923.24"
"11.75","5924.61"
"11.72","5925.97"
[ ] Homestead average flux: 11.4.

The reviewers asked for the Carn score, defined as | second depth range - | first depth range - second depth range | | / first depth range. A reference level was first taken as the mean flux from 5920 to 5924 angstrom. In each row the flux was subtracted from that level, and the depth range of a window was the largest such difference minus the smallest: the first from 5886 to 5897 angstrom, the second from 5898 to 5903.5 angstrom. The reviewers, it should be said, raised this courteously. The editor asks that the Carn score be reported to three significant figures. 1.00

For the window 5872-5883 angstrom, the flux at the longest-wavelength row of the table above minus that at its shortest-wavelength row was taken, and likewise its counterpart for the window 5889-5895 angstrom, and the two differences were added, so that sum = -1.9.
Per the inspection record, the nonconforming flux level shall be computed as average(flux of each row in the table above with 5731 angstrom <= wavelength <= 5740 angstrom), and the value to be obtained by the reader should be 11.2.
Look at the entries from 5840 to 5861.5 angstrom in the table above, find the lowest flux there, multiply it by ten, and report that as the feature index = 107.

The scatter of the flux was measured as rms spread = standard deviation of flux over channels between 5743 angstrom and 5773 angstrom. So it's 0.15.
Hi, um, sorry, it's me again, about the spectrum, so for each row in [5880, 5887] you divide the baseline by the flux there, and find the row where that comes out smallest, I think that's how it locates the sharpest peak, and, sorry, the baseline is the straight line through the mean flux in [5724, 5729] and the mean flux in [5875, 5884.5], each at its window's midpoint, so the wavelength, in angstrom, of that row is 5881.11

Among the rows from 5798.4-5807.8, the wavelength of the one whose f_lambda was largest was 5807.10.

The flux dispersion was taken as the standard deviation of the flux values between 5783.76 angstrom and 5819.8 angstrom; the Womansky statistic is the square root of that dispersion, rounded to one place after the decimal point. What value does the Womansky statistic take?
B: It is 0.6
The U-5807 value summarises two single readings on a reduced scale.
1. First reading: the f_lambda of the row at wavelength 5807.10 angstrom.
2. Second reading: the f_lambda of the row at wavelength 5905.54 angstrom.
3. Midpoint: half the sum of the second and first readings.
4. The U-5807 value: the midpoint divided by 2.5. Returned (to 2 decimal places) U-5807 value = 4.45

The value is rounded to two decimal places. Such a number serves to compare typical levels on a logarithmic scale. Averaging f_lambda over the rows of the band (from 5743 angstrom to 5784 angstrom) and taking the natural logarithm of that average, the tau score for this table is 2.44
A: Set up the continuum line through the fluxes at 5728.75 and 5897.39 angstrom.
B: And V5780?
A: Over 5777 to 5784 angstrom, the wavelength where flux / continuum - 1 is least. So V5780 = 5783.09 angstrom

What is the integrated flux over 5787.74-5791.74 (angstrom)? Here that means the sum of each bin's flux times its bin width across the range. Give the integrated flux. 43.9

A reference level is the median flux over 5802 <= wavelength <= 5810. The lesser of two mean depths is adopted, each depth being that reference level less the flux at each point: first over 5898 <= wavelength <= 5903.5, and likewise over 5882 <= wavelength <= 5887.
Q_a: 2.93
